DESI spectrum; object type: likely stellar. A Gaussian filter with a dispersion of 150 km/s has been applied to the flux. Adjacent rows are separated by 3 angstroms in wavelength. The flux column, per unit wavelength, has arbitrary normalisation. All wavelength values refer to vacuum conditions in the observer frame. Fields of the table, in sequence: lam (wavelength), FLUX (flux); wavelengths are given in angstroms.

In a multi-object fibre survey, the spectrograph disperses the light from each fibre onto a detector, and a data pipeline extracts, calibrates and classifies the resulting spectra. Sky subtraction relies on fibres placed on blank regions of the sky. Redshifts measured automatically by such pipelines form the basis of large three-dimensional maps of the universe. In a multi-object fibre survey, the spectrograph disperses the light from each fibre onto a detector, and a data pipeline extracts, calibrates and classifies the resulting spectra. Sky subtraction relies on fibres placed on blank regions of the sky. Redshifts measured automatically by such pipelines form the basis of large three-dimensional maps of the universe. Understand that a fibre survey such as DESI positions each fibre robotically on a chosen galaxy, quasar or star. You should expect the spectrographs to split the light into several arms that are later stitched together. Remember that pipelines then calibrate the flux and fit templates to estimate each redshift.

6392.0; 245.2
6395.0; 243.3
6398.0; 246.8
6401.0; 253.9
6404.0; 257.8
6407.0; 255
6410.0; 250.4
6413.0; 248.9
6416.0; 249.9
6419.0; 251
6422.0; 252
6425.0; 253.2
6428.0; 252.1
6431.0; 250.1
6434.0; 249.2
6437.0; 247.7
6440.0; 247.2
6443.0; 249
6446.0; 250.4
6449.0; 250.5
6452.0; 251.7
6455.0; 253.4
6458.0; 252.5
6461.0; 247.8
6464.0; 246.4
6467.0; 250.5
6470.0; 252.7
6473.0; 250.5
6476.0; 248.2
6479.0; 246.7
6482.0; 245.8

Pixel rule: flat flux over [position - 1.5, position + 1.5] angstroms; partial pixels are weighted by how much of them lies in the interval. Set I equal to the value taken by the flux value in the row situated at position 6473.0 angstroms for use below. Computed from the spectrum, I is 250.5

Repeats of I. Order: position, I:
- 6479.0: 246.7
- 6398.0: 246.8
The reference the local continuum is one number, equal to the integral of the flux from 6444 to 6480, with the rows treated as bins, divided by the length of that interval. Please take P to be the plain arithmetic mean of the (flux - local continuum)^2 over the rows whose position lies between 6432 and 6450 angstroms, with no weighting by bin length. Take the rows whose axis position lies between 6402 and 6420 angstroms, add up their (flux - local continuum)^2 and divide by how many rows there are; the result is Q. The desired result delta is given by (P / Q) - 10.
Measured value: -9.8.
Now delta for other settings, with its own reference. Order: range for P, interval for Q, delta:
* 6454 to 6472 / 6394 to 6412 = -9.7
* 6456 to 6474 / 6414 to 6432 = -8.2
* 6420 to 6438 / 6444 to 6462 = -9.0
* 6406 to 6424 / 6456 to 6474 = -9.1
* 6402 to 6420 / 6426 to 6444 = -5.9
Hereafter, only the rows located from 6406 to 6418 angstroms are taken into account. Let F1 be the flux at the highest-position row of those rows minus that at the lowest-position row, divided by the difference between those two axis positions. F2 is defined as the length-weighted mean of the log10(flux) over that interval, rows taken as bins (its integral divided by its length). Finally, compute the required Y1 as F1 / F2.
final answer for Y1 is -0.24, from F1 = -0.57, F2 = 2.40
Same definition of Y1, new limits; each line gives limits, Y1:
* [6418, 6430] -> 0.05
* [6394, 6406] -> 0.67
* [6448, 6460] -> 0.09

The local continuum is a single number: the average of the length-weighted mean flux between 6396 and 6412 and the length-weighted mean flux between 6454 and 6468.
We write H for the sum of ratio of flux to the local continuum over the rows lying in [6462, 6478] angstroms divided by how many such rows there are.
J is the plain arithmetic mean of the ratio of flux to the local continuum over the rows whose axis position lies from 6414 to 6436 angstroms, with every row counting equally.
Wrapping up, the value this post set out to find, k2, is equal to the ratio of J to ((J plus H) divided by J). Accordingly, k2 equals 0.501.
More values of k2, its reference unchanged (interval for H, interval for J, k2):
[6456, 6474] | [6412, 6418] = 0.496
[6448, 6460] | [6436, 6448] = 0.491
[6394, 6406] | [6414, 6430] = 0.502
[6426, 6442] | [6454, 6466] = 0.498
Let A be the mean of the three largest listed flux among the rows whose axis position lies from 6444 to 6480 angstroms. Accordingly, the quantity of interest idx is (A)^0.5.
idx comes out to 15.9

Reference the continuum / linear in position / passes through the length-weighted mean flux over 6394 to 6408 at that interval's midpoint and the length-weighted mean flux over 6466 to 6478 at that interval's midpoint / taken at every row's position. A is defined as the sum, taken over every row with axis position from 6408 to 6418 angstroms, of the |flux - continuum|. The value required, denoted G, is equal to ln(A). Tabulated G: 1.6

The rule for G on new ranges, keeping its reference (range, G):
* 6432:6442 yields 2.2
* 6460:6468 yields 1.9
